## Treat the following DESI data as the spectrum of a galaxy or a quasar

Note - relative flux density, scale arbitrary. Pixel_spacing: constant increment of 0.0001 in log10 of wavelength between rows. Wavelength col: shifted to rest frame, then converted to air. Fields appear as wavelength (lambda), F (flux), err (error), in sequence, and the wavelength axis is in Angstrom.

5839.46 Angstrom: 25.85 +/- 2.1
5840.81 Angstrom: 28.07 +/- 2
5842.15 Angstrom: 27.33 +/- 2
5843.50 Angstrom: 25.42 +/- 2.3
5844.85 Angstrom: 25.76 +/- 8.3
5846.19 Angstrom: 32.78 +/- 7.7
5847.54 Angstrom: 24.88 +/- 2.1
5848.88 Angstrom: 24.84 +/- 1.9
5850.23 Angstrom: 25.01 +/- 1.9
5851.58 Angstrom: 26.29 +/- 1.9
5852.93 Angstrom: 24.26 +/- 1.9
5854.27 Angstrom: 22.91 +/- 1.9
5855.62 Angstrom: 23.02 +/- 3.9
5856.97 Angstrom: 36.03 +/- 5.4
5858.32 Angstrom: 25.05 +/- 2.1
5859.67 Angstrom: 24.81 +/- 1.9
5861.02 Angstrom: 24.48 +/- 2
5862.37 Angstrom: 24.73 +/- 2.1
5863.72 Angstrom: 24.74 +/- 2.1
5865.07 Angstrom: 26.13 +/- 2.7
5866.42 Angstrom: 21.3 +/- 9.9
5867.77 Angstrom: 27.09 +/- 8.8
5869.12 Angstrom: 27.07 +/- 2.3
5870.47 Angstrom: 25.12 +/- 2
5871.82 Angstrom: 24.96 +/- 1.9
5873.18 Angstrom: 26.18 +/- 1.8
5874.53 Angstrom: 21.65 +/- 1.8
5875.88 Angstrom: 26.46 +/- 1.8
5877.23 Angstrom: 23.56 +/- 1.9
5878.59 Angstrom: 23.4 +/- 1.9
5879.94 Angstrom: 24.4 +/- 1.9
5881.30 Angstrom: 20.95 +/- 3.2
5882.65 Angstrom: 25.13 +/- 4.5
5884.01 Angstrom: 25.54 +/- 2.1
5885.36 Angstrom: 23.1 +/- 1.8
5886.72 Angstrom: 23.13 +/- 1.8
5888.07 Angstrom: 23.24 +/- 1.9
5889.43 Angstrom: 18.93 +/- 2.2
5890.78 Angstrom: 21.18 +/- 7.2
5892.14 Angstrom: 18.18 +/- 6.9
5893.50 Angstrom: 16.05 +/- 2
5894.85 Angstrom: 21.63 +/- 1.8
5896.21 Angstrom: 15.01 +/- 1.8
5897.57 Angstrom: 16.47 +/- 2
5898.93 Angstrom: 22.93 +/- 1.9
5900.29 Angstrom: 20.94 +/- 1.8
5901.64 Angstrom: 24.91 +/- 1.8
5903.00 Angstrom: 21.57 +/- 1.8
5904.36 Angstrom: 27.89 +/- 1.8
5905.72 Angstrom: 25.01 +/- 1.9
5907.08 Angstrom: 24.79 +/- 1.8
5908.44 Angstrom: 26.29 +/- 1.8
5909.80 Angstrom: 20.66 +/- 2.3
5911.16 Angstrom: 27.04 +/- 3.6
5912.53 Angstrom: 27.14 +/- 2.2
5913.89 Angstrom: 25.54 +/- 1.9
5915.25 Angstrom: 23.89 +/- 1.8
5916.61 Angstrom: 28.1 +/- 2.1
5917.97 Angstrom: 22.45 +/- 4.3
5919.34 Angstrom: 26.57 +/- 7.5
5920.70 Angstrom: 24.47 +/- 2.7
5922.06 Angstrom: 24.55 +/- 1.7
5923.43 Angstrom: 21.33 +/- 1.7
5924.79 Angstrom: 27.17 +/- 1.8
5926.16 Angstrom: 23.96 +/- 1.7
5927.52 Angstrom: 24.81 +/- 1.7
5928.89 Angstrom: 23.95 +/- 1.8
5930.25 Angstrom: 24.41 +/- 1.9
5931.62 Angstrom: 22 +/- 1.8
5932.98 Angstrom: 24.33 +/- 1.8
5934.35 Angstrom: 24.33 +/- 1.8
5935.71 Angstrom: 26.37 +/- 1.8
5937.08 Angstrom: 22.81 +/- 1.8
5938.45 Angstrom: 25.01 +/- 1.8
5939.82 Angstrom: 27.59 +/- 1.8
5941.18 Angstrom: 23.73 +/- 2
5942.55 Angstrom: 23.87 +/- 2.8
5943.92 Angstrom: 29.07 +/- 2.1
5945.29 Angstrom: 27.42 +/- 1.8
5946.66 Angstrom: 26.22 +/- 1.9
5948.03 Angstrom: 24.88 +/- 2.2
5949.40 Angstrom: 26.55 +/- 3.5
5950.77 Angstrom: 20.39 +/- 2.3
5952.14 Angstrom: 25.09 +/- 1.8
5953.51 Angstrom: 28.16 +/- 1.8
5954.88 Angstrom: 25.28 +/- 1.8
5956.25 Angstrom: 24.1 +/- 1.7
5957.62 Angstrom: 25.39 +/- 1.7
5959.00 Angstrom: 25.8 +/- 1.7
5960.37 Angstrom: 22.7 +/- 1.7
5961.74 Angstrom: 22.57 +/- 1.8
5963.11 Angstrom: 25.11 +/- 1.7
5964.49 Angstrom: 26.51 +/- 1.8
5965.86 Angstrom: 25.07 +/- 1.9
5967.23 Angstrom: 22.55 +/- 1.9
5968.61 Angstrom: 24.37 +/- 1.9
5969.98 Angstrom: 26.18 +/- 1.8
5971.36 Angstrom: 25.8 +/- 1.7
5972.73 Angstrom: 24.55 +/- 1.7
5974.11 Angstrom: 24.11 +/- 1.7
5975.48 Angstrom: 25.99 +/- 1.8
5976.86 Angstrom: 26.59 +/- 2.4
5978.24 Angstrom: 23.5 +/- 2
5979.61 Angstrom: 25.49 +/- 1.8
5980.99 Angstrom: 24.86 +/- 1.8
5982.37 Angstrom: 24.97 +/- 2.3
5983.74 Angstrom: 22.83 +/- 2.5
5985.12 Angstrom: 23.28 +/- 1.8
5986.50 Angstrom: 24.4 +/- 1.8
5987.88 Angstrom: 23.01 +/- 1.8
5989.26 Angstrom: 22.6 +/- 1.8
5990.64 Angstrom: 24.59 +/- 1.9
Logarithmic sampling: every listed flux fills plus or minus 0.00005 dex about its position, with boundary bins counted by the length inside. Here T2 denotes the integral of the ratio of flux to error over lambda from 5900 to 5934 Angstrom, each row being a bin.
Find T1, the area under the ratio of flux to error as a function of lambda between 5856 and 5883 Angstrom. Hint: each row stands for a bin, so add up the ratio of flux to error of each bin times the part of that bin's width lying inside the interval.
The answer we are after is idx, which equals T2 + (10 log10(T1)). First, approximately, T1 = 285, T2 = 414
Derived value 439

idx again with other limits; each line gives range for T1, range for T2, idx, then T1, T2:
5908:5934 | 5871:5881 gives 154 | 306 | 129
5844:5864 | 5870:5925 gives 629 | 210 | 605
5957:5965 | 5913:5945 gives 418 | 114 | 398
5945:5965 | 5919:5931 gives 173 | 266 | 149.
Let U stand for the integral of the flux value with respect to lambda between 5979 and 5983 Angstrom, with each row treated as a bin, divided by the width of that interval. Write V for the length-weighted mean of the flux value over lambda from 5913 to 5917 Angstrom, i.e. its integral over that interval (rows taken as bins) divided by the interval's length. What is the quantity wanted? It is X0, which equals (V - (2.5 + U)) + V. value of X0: 24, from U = 25.1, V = 25.8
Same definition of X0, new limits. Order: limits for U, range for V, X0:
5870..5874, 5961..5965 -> 21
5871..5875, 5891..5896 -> 10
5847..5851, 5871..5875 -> 21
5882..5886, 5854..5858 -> 28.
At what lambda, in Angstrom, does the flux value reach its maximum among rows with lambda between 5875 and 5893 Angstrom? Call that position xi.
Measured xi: 5875.88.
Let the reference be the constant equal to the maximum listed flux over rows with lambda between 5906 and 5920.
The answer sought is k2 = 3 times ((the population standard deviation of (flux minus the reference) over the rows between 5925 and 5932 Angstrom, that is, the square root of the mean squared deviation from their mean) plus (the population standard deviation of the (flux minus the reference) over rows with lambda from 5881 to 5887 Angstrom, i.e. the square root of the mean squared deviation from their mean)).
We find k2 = 8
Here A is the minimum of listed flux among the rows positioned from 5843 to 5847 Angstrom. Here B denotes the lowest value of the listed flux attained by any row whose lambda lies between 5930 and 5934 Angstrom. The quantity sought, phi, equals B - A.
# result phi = -3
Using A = 25.42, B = 22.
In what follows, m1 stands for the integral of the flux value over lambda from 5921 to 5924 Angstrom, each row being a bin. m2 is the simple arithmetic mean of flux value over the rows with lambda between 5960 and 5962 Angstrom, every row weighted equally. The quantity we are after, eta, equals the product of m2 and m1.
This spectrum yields 1574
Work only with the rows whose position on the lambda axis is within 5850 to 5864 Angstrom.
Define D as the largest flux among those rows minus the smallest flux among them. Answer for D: 13.1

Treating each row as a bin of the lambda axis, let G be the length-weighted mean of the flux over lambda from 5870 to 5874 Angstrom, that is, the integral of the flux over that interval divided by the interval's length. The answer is 25.3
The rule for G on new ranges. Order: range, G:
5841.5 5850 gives 26.7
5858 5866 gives 24.9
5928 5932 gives 23.6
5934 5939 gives 24.6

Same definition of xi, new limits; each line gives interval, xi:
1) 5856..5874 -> 5856.97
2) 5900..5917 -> 5916.61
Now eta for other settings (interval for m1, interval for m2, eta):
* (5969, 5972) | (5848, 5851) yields 1931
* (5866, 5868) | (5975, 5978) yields 1258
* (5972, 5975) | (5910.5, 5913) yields 1993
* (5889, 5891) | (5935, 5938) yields 984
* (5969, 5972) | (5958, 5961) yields 1879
